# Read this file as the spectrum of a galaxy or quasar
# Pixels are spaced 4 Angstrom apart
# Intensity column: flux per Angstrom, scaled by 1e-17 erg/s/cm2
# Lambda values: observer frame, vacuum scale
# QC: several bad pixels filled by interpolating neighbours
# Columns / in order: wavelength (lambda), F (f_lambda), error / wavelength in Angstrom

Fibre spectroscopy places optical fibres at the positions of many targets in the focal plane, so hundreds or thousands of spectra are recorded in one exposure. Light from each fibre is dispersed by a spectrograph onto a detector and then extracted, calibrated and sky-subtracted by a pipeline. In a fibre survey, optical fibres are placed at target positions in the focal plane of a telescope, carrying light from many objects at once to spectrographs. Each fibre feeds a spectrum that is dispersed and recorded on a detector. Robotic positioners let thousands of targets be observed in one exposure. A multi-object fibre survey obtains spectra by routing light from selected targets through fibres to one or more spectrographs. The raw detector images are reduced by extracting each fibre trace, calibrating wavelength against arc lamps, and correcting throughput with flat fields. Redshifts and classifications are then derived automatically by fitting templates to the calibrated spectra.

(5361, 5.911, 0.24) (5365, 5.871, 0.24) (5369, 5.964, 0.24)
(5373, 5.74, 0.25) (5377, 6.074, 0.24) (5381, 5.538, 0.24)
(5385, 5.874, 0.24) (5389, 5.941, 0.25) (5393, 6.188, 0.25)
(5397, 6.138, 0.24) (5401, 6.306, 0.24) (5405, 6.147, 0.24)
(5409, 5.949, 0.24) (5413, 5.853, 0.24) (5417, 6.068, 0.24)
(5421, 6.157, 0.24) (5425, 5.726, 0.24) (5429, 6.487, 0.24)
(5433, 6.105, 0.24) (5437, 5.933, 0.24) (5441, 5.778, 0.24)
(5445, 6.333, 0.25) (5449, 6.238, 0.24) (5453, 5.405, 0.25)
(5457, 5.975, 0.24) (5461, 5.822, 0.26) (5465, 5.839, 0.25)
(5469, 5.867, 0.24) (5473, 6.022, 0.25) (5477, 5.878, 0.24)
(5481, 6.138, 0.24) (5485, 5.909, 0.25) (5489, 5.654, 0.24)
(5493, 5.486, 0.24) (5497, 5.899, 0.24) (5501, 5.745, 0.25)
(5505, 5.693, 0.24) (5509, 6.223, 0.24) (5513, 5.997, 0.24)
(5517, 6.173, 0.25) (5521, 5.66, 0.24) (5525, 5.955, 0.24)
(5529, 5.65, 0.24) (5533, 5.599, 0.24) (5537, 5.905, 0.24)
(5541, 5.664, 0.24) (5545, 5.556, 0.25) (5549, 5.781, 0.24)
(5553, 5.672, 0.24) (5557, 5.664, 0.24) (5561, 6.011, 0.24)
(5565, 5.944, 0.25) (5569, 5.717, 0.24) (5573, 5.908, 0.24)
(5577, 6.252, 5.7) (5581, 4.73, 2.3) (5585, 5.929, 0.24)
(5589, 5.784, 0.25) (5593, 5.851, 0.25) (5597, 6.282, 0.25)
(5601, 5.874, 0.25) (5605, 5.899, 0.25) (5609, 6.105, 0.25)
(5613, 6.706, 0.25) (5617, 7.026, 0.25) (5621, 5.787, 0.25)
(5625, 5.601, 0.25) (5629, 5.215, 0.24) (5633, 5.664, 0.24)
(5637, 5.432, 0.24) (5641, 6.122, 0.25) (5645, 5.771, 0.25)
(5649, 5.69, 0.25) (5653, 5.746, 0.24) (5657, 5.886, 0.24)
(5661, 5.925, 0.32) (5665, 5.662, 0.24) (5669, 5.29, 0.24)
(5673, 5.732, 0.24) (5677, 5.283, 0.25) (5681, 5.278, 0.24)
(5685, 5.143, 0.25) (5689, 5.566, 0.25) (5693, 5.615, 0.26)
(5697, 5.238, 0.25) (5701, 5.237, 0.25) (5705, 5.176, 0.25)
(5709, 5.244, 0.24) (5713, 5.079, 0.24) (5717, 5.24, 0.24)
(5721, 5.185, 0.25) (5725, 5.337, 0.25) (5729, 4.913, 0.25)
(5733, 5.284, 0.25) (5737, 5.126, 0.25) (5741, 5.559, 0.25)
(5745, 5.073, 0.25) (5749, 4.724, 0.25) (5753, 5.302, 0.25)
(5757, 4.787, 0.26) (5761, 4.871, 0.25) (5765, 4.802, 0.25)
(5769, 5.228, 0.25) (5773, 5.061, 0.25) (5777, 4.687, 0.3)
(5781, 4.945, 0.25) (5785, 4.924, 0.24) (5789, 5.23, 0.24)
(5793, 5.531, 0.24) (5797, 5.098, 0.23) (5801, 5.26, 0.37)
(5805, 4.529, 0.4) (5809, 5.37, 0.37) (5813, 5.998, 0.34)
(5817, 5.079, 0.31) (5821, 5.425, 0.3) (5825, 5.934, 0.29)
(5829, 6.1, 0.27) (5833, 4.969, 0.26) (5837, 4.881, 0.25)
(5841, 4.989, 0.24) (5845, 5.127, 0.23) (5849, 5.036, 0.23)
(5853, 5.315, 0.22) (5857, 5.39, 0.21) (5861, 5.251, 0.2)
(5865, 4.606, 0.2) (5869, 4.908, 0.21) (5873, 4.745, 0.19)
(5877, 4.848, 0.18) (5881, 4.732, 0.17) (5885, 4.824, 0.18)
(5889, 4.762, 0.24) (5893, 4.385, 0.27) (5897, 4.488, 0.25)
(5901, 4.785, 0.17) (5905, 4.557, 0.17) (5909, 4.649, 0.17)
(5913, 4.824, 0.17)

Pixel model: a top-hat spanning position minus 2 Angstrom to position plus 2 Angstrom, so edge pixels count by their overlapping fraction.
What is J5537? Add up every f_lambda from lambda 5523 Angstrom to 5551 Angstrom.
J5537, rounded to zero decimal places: 40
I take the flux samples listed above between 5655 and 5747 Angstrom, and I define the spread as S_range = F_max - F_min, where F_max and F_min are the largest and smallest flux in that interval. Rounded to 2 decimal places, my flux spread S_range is 1.01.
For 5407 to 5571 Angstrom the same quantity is 1.08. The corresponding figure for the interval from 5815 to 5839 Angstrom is 1.22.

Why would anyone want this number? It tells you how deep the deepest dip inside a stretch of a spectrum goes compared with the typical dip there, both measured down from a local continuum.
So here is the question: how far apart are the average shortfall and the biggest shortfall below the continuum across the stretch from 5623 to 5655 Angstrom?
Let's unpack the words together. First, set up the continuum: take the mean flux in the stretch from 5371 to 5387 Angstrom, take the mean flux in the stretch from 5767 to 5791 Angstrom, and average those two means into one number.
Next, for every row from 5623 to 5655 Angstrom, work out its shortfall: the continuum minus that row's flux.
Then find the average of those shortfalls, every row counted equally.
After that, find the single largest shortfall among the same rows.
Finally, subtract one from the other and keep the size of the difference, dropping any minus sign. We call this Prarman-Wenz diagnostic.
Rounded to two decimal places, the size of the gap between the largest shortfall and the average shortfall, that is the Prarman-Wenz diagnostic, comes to 0.44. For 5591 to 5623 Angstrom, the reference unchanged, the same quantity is 0.40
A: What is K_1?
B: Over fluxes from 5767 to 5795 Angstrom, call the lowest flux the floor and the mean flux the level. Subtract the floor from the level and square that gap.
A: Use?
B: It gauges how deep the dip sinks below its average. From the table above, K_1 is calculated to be 0.16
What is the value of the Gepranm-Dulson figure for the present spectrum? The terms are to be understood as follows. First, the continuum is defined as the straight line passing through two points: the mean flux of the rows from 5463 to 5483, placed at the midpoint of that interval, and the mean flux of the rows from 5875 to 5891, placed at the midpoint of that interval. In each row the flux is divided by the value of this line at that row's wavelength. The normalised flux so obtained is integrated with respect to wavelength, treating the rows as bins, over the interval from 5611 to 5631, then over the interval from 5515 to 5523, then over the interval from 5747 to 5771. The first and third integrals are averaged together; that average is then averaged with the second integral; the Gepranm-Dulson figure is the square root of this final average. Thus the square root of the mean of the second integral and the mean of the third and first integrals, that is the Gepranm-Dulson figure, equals 3.9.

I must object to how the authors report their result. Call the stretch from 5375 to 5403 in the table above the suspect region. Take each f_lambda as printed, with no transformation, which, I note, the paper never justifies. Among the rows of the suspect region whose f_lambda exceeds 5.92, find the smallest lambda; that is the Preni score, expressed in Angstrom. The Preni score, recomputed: 5377 Angstrom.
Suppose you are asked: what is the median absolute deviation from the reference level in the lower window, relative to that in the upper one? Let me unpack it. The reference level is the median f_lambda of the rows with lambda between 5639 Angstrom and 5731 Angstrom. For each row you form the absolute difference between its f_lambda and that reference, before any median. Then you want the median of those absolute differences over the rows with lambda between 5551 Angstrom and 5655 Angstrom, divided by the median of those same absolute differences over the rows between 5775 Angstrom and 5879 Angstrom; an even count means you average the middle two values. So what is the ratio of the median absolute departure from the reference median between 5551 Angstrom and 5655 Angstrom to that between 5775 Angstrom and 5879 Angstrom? 1.8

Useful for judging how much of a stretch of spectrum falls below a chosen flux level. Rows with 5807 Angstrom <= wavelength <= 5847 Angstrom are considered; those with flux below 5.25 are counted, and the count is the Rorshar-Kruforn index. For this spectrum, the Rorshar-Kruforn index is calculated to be 5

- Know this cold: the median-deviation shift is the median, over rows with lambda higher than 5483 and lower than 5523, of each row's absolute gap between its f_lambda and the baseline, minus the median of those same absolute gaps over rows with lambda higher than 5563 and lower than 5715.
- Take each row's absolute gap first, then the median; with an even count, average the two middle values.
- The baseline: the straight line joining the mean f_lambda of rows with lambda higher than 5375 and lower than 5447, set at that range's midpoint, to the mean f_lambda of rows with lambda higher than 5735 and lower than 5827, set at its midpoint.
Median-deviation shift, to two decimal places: -0.10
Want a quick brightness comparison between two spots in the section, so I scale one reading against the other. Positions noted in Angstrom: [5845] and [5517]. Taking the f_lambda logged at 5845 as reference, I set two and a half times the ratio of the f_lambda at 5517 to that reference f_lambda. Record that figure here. 3.01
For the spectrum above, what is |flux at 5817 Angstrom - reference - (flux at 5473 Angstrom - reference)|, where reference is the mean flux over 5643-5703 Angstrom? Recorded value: 0.94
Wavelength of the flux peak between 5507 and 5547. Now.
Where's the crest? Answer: 5509 Angstrom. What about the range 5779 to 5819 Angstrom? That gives 5813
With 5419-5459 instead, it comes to 5429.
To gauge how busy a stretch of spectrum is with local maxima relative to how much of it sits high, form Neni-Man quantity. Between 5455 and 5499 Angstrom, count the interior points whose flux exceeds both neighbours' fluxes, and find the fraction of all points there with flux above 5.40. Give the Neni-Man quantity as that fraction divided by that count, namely 0.50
